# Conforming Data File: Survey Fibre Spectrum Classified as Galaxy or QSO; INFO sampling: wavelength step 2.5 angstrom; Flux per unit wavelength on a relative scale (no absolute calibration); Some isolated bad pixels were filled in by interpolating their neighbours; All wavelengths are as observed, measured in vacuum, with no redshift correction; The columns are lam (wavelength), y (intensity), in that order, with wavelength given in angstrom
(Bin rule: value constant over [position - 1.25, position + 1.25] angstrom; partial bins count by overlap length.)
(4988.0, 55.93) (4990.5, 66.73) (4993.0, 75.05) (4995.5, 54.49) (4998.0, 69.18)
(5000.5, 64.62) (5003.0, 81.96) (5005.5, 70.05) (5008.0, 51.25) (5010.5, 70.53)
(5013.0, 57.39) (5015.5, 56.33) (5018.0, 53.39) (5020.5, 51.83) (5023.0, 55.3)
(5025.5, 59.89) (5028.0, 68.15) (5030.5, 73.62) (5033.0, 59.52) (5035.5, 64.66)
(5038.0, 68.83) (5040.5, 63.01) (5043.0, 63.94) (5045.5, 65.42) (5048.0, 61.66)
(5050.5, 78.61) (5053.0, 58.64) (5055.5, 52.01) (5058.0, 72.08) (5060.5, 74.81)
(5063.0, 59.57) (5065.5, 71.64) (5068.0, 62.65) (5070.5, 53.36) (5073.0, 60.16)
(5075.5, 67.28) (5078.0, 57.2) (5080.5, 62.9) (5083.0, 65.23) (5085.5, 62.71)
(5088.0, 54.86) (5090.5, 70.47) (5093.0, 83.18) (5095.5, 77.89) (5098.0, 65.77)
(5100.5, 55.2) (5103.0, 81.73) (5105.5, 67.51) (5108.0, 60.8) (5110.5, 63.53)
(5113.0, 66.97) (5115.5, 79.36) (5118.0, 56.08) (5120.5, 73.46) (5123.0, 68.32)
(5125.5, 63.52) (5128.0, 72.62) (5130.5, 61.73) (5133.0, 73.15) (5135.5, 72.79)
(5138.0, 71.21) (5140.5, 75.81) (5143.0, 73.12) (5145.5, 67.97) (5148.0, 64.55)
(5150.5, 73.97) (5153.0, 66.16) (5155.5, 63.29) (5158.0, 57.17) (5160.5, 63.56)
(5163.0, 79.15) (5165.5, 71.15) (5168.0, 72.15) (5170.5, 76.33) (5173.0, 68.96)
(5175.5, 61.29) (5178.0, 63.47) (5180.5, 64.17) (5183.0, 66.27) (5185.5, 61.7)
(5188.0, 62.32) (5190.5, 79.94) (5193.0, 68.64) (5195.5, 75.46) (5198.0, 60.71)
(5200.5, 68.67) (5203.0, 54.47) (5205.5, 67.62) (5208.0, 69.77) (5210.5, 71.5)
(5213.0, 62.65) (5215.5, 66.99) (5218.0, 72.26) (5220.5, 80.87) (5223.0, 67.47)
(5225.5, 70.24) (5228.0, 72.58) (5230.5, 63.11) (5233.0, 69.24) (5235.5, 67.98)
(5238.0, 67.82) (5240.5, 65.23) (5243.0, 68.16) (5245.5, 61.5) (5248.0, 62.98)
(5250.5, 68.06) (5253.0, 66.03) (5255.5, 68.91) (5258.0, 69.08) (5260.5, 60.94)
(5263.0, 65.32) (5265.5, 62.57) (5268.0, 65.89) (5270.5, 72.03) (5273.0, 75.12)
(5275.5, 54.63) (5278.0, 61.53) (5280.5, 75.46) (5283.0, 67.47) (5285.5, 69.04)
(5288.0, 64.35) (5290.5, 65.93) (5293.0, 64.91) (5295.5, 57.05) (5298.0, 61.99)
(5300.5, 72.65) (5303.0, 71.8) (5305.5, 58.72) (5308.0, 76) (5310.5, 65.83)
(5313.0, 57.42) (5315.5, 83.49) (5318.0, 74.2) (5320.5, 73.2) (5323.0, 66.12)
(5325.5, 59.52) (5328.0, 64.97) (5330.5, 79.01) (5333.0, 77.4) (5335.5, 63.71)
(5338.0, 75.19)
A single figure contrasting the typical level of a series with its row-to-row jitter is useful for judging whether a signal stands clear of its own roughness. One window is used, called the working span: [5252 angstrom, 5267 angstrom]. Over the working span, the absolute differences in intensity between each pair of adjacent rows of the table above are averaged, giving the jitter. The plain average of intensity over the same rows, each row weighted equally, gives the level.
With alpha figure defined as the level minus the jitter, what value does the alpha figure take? 62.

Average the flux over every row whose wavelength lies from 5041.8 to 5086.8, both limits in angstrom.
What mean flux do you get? 64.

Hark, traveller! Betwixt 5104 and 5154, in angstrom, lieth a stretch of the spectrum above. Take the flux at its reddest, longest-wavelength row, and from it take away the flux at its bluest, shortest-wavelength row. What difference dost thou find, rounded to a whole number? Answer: -1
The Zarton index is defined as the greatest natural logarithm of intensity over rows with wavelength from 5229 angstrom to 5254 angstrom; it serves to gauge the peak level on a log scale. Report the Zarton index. 4.24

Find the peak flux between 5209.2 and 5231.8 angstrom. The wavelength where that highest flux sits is 5220.5 angstrom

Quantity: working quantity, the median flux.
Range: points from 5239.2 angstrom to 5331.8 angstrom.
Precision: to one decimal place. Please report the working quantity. 65.9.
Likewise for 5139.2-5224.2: 67.8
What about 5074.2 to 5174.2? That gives 67.7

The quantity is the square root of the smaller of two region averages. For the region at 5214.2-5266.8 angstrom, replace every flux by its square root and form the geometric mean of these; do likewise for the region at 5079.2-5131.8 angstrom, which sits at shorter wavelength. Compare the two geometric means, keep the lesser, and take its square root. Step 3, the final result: 2.86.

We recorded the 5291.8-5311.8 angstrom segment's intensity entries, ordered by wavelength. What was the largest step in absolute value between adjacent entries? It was 17.3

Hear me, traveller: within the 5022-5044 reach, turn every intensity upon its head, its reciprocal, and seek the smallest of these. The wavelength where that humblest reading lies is 5030.5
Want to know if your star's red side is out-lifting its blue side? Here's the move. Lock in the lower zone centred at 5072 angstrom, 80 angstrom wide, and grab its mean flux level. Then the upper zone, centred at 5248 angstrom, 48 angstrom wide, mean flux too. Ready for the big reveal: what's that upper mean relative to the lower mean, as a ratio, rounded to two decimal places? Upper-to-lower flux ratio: 1.02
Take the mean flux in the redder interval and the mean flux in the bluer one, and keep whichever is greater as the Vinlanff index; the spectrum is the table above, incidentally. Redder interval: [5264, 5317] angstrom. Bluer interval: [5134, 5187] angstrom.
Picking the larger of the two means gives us 68.3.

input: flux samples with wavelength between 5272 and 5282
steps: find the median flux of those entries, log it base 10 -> 1.83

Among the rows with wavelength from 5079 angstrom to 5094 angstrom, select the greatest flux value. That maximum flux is 83.18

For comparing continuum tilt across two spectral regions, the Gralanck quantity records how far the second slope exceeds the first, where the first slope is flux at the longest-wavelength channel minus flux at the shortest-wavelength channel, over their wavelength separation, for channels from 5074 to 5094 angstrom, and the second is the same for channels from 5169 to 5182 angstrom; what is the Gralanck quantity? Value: -2.1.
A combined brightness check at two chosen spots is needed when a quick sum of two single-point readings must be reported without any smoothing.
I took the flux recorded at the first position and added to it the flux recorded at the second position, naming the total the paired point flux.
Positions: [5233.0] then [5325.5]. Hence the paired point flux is 129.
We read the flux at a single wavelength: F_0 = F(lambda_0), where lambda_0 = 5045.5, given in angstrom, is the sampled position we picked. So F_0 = 65.42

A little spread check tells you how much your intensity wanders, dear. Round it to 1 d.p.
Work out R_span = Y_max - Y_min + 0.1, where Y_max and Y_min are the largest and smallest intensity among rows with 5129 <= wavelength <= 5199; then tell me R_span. 22.9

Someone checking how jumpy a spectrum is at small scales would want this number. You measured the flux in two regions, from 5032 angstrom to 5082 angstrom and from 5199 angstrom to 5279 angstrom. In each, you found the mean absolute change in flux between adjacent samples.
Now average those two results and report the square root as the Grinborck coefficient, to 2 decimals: 2.66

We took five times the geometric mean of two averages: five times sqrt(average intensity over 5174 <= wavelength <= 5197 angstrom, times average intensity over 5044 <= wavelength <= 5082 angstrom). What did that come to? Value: 327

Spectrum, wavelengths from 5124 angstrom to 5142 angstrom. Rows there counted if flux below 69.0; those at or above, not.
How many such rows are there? 2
